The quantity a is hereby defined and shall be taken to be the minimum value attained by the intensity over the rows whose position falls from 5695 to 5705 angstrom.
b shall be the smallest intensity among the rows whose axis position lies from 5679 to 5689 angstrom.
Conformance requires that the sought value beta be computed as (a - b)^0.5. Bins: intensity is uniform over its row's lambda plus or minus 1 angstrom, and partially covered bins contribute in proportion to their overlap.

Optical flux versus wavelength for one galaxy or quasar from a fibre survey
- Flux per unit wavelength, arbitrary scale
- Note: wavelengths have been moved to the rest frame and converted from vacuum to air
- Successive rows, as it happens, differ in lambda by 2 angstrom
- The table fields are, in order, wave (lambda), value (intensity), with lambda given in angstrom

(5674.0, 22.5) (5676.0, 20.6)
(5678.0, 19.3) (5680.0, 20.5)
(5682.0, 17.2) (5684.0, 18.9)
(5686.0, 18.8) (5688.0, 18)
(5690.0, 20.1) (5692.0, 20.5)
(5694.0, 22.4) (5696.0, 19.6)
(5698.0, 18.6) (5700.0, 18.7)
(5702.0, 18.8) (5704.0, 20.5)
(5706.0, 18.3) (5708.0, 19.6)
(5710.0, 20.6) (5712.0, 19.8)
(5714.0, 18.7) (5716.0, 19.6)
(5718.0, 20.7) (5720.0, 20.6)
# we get 1.18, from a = 18.6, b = 17.2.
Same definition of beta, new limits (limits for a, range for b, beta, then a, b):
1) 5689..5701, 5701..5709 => 0.55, 18.6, 18.3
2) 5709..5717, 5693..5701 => 0.32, 18.7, 18.6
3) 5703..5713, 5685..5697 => 0.55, 18.3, 18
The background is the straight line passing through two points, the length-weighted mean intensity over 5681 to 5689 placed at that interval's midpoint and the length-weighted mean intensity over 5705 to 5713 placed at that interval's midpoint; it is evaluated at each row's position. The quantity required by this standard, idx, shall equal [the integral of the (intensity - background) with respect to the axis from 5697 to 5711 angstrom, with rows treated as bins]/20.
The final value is 0.00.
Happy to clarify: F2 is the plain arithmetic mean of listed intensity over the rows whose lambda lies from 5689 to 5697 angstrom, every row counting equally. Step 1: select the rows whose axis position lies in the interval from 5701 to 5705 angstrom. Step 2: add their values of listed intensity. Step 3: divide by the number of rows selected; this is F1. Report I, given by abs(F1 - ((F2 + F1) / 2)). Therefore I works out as 0.5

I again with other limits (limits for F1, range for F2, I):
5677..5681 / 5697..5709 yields 0.4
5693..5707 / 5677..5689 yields 0.4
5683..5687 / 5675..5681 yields 0.6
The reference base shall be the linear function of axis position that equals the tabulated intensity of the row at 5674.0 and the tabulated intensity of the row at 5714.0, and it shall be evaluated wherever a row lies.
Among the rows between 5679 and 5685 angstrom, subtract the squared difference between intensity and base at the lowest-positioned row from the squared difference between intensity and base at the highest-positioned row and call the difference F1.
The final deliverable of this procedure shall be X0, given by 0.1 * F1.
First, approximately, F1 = 5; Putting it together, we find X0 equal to 0.5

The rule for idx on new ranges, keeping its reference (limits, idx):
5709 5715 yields -0.01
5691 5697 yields 0.63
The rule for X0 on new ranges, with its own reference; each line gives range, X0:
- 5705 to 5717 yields 0.0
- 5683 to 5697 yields -0.6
